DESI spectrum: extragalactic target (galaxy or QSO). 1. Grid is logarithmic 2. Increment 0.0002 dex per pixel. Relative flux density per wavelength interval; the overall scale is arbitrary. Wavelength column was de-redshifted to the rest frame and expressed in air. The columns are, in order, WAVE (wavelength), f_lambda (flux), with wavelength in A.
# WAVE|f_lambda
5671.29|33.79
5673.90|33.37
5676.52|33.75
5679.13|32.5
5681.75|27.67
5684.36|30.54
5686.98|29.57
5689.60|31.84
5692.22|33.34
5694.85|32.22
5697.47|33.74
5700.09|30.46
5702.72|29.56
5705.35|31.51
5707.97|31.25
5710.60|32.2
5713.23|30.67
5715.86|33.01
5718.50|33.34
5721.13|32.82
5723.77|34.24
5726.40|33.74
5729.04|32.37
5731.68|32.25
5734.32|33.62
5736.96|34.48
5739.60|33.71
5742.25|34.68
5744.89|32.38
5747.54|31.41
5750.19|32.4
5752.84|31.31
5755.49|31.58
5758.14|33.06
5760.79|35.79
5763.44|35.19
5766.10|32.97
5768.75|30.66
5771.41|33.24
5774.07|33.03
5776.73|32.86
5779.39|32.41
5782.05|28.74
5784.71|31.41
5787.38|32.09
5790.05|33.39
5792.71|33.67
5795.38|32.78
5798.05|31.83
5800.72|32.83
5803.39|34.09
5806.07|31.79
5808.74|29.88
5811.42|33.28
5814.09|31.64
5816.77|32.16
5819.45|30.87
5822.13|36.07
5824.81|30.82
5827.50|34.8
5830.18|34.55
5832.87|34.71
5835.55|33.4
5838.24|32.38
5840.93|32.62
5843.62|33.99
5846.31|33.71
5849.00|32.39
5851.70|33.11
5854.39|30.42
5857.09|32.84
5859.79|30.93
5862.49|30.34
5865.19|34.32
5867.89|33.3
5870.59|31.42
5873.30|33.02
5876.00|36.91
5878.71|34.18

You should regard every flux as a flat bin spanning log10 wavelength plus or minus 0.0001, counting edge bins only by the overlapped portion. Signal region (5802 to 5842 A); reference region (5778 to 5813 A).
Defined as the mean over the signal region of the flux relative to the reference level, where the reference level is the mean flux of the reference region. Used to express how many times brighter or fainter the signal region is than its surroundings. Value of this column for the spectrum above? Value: 1.02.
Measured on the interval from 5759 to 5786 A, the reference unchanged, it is 1.01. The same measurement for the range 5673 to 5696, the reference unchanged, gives 0.98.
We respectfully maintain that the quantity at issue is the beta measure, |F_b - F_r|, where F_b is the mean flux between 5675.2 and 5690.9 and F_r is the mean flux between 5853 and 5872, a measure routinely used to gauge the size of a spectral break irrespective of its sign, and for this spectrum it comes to 1.0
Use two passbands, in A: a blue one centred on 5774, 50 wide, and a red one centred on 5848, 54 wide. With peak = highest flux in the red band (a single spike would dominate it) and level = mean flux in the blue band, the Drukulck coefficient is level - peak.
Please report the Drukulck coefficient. -3.5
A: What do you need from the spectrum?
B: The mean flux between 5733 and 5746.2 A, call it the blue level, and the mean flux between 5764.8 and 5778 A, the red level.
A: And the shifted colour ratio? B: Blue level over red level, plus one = 2.038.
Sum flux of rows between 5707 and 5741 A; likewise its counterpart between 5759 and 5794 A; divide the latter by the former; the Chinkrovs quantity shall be 0.99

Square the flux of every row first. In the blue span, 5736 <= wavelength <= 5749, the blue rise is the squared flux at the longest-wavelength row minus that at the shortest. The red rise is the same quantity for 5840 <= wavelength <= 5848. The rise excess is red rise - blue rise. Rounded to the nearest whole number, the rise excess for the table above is 275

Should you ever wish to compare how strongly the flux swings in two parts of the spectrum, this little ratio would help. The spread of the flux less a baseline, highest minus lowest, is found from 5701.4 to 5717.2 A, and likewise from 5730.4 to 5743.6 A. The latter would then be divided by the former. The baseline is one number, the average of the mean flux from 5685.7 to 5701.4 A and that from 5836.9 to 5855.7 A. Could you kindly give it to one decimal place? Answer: 0.7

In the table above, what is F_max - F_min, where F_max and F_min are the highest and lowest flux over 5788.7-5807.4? 2.3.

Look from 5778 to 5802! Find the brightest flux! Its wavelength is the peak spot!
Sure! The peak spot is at 5792.71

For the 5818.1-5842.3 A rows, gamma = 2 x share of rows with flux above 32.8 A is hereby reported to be 1.11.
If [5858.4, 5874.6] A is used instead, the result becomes 1.00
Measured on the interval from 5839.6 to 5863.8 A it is 0.89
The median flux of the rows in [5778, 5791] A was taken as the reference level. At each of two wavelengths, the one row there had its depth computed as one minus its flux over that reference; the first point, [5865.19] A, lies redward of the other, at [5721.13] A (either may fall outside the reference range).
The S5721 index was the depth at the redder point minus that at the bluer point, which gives -0.05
